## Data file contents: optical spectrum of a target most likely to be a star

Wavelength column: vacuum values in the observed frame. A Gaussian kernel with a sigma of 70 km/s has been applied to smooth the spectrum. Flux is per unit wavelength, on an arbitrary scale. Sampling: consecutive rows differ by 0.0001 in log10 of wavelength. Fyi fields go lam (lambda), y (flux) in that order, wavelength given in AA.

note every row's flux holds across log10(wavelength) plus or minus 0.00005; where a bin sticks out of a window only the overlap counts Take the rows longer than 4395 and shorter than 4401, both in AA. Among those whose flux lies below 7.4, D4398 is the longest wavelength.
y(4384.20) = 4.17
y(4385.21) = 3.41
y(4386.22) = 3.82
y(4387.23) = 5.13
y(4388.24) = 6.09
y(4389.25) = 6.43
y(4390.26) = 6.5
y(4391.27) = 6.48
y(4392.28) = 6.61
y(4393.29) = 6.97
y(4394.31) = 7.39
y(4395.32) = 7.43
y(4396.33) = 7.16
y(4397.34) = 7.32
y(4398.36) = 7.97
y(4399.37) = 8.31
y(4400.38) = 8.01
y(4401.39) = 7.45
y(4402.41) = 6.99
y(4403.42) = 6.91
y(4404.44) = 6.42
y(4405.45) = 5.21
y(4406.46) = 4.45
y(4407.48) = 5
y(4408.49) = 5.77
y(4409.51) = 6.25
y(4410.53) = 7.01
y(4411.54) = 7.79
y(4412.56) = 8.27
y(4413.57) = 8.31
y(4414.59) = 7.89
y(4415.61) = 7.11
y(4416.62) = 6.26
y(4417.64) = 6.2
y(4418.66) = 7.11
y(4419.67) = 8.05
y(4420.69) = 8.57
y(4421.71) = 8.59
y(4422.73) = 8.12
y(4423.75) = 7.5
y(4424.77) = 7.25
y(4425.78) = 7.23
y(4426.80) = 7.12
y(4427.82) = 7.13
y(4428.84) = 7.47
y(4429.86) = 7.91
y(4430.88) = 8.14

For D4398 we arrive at 4397.34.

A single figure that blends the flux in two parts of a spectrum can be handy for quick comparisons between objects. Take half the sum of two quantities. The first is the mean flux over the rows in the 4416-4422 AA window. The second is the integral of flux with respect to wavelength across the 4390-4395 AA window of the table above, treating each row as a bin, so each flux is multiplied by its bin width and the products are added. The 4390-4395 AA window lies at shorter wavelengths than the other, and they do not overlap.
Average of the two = 21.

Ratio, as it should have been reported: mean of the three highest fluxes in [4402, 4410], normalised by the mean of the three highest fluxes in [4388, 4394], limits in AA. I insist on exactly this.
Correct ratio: 1.01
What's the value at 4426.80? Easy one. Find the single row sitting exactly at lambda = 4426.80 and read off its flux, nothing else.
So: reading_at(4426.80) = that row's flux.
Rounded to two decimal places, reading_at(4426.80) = 7.12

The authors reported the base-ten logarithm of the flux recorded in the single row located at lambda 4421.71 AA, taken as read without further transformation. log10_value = 0.93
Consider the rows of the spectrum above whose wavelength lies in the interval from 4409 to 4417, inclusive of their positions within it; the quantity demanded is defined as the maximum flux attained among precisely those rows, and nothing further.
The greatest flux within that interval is 8.31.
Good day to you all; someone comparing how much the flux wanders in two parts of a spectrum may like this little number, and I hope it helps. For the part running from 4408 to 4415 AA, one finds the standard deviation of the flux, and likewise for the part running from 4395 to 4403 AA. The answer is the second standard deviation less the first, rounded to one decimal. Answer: -0.5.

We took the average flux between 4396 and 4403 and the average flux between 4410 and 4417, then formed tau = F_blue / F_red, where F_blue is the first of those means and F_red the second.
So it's 1.01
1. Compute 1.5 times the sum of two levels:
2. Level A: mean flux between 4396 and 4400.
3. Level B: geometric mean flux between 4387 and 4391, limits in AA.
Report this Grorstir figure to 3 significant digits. 20.6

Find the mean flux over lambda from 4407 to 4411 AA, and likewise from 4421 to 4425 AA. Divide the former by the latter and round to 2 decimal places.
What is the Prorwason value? 0.76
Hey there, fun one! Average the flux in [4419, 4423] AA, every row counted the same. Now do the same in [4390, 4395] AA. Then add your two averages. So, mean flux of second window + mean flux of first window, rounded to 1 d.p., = 15.1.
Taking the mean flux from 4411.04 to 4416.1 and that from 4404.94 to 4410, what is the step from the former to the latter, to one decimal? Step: -2.5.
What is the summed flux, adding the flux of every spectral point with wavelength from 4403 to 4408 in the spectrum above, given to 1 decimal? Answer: 28.0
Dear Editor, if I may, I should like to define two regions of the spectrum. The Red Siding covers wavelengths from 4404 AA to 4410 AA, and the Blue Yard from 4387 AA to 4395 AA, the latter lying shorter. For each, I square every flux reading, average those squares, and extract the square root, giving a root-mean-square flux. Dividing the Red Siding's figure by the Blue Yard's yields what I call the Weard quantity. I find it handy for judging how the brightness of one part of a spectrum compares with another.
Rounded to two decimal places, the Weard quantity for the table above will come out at 0.86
